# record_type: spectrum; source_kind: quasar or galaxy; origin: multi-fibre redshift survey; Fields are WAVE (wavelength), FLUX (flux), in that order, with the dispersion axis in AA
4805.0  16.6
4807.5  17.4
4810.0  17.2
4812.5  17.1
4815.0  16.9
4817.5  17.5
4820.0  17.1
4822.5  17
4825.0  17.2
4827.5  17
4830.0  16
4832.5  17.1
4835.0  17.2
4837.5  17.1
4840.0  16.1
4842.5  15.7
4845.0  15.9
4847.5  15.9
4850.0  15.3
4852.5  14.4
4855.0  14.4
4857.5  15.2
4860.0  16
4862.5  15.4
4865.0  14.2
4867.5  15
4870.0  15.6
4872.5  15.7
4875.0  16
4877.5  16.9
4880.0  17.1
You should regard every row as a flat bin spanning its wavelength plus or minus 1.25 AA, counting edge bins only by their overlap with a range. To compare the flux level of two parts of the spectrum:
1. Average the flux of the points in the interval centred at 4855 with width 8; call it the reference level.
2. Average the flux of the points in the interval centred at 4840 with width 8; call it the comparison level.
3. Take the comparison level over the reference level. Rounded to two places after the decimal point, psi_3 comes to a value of 1.11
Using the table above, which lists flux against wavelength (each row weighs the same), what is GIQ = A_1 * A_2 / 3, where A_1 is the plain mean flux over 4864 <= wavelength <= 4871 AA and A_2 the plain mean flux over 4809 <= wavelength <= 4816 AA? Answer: 85.0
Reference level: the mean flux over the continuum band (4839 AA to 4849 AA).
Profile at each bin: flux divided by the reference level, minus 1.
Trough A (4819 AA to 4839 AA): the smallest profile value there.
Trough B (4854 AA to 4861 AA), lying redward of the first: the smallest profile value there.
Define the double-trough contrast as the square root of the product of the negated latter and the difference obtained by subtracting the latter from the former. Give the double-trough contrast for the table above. 0.097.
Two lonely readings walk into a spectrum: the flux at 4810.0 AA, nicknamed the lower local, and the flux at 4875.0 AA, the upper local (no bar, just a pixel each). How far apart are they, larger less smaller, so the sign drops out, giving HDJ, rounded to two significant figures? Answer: 1.2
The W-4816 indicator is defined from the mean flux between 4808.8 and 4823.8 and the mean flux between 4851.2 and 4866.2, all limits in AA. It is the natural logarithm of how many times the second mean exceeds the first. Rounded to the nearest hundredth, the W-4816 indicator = -0.14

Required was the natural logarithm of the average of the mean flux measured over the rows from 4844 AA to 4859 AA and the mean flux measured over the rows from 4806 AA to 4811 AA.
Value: 2.79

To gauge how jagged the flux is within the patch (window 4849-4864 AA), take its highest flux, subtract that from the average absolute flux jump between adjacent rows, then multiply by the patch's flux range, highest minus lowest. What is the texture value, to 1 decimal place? -24.6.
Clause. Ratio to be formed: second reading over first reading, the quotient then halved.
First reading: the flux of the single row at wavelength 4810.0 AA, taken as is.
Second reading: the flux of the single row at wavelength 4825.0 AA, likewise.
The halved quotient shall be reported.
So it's 0.50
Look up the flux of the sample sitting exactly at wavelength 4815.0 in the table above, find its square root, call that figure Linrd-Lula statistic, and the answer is 4.11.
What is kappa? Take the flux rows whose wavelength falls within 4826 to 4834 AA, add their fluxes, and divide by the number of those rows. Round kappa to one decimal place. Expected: 16.7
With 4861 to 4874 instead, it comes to 15.2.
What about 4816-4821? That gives 17.3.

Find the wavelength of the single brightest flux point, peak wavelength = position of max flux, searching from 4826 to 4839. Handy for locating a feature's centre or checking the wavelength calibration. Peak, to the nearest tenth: 4835.0 AA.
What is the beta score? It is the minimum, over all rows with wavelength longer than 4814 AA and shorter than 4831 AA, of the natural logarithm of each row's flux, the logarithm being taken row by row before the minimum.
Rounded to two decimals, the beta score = 2.77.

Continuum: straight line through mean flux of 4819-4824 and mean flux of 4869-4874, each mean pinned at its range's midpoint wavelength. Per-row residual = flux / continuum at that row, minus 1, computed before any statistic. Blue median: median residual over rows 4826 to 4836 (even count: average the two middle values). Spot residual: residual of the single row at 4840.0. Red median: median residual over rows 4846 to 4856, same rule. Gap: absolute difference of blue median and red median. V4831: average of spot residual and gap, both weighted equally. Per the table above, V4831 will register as 0.035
